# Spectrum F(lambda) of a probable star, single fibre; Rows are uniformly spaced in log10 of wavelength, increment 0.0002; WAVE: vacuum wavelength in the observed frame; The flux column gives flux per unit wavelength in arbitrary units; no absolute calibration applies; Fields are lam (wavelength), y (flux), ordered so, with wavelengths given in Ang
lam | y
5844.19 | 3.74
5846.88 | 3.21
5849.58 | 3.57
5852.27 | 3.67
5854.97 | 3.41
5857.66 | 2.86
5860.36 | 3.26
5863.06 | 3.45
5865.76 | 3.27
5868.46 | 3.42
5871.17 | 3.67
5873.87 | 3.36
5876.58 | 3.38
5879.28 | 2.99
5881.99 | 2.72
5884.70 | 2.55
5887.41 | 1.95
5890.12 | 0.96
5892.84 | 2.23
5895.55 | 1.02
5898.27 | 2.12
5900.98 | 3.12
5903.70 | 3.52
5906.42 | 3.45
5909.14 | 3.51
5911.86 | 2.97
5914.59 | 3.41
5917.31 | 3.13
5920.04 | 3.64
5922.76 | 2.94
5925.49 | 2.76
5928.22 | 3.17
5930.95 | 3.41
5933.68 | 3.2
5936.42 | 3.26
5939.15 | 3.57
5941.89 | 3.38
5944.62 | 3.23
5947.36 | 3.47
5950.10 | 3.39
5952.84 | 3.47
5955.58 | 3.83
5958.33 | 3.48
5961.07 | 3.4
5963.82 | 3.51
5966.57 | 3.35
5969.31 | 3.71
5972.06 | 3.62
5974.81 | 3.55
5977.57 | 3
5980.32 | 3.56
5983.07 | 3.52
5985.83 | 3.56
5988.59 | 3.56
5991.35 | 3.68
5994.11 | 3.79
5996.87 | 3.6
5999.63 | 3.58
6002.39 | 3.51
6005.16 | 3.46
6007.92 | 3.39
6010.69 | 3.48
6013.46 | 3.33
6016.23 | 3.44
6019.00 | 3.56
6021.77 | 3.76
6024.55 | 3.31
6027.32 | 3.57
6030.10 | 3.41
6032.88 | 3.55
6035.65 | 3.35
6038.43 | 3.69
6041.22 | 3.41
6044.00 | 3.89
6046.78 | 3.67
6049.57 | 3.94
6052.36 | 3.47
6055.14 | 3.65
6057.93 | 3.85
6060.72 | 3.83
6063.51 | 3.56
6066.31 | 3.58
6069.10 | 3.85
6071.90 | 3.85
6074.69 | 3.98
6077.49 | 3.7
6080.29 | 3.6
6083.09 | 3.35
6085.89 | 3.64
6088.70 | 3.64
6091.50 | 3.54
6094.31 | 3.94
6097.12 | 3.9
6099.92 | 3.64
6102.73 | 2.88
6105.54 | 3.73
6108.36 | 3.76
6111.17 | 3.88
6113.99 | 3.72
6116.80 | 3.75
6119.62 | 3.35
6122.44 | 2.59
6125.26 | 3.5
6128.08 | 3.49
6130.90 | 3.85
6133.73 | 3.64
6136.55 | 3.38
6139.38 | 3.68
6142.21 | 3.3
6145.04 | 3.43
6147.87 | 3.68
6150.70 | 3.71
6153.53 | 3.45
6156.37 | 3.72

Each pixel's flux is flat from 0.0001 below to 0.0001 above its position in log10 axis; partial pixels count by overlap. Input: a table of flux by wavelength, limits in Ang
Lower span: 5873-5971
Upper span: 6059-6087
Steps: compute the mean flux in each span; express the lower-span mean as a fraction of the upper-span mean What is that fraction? 0.83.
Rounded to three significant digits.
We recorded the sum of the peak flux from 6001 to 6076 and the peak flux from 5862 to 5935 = 7.65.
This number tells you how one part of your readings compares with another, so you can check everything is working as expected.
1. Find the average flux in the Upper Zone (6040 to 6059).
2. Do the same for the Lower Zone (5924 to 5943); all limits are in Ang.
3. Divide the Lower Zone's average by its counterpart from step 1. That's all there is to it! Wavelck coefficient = 0.88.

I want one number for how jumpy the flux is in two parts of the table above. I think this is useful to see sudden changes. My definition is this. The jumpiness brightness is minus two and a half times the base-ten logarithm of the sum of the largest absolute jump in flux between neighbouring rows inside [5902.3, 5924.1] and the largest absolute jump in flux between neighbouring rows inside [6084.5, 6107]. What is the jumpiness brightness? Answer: -0.48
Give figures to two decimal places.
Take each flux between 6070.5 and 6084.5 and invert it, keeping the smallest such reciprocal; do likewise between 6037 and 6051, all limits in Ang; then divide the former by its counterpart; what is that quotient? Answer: 0.99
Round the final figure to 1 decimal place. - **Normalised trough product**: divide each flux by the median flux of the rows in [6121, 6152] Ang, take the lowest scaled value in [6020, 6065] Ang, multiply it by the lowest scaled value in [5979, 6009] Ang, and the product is 0.9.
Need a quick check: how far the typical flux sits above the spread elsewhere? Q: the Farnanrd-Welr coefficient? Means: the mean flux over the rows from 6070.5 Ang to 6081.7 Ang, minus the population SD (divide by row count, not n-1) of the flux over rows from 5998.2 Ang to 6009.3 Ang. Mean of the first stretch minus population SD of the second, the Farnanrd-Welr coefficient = 3.71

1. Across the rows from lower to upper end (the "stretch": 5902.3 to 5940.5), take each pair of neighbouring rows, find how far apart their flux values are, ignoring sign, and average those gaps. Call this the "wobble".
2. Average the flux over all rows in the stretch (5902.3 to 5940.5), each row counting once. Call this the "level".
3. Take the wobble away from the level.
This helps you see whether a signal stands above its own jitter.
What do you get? 2.97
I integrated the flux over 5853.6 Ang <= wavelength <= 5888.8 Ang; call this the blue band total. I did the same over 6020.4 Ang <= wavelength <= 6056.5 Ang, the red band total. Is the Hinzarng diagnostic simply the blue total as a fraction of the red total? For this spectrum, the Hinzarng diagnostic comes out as 0.84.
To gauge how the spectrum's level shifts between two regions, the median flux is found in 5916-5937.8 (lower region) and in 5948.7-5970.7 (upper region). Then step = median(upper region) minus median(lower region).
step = 0.29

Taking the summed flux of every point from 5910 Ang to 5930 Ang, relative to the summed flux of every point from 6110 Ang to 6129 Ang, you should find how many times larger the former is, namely 0.91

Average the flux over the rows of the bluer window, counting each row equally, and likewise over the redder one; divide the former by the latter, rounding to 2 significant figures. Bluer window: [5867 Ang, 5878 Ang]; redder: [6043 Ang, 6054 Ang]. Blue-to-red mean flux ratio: 0.92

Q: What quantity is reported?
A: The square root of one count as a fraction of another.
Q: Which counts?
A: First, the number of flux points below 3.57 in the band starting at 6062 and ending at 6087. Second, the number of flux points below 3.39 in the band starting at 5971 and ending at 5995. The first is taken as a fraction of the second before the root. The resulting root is 1.4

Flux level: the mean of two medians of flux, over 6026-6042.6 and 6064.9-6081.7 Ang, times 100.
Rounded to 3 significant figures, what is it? 363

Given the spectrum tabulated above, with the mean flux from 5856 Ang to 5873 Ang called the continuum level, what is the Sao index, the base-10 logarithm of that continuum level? 0.52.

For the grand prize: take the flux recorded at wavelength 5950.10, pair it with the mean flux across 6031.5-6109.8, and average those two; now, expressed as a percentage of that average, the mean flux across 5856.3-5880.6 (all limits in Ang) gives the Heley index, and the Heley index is 94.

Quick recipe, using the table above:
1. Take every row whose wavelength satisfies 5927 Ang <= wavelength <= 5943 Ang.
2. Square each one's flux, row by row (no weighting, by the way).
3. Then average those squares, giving 11.1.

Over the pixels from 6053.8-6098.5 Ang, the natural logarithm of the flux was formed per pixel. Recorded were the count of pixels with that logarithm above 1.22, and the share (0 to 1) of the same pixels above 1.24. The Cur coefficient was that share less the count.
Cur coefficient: -14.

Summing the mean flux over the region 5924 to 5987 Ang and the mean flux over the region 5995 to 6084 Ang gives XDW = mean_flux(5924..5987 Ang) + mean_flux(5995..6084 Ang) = 7.01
